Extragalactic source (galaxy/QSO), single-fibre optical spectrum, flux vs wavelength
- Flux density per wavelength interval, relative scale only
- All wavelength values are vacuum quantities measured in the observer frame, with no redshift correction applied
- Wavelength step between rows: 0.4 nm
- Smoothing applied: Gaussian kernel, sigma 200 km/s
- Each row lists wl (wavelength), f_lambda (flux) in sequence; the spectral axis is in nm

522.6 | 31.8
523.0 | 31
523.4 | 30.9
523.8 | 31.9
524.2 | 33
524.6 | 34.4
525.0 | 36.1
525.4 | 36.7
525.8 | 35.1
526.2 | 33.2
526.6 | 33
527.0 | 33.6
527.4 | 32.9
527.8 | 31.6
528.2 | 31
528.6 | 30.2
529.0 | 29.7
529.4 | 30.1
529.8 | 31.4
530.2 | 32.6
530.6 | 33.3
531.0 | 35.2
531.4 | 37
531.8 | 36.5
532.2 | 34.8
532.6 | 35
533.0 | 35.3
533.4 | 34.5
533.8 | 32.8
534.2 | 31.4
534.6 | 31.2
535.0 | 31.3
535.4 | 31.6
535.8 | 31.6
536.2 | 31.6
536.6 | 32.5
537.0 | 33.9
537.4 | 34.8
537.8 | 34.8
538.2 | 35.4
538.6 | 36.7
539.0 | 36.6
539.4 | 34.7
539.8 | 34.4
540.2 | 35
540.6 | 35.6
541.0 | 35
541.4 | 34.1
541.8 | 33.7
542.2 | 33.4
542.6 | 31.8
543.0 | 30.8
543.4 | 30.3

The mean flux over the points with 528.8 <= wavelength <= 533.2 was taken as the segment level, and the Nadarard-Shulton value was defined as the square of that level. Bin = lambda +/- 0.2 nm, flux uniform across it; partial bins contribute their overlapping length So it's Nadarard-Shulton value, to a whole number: 1137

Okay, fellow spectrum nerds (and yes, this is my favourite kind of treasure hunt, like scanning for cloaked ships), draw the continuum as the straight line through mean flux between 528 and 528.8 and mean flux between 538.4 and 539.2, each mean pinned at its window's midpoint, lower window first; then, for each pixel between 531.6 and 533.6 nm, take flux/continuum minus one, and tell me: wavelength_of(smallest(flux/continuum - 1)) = 533.4 nm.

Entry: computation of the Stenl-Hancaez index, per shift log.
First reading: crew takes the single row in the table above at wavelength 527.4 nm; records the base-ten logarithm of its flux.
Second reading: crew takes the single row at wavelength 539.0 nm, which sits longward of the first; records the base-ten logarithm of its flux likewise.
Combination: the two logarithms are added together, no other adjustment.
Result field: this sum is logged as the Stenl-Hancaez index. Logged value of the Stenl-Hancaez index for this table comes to 3.08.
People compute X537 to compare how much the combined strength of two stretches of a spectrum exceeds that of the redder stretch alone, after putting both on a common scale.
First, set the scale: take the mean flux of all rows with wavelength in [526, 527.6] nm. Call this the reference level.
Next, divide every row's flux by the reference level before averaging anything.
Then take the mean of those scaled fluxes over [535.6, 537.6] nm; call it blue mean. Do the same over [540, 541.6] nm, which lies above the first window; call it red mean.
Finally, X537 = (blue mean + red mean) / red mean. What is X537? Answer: 1.94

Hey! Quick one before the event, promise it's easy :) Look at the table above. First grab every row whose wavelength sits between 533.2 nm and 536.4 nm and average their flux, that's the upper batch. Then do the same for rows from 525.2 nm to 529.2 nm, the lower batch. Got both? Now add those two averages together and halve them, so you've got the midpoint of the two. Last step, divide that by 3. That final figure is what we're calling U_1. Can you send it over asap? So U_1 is 10.8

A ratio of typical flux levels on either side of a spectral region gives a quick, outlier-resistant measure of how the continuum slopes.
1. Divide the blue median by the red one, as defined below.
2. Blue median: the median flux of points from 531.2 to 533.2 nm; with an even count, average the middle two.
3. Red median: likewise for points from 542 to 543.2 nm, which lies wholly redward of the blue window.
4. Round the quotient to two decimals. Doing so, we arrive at 1.11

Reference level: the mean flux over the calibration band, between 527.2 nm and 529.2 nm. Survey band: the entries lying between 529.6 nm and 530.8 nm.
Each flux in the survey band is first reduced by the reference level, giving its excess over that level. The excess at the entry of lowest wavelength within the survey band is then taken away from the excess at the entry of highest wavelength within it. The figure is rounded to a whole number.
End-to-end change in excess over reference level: 2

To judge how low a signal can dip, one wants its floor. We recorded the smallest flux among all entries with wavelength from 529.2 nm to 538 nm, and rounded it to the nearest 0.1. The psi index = 30.1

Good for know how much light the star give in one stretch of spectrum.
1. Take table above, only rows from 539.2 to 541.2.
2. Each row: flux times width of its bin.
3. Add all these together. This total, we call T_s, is 70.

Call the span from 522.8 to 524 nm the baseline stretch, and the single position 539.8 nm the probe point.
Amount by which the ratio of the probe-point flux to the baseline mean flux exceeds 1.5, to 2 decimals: -0.40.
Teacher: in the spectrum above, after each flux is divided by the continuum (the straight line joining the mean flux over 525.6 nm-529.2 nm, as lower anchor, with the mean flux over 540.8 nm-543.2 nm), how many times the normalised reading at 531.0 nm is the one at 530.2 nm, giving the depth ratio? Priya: 0.93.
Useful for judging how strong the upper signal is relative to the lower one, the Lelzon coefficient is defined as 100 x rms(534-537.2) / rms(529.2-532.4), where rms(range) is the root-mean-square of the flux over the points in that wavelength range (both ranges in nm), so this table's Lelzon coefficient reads 94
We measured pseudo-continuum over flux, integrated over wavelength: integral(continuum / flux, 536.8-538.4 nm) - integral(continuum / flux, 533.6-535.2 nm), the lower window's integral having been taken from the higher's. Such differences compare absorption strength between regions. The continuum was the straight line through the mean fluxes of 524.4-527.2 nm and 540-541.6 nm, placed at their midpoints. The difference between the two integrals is -0.2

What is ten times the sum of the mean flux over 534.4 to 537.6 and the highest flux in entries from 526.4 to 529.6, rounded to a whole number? 659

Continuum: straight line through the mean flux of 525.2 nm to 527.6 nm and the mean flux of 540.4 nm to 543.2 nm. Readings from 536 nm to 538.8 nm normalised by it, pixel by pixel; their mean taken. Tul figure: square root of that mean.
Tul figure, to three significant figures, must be 1.01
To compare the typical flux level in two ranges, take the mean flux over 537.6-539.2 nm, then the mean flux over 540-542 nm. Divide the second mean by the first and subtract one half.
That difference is 0.467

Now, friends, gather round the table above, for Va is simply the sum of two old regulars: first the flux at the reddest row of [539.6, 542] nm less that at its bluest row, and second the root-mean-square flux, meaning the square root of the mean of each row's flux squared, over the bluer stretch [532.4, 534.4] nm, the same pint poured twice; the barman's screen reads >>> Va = 33.1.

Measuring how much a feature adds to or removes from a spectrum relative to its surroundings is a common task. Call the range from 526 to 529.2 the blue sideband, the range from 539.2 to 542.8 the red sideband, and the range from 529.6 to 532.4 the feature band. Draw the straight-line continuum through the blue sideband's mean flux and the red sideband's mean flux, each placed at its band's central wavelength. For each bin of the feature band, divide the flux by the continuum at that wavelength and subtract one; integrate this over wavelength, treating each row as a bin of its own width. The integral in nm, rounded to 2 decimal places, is 0.16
